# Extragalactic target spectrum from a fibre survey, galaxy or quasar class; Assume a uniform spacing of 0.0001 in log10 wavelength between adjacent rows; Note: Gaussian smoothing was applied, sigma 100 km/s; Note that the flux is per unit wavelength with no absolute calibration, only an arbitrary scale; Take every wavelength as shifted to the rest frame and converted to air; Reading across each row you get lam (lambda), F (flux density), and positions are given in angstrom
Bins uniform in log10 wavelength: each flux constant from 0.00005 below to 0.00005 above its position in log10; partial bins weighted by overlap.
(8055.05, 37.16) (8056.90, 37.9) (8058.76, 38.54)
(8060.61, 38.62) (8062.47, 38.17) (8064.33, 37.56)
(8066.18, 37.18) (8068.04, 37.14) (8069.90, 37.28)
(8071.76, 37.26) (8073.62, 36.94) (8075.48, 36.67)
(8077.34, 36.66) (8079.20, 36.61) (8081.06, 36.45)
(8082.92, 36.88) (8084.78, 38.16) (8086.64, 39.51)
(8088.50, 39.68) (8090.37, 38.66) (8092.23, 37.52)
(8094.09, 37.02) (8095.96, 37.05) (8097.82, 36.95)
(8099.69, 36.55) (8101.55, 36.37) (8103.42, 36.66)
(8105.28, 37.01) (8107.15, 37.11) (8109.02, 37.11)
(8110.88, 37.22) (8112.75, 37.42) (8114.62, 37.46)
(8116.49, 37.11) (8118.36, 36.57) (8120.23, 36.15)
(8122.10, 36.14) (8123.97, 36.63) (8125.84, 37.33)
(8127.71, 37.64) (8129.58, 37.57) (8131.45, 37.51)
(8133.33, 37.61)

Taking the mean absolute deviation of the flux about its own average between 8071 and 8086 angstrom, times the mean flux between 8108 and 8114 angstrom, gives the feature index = 14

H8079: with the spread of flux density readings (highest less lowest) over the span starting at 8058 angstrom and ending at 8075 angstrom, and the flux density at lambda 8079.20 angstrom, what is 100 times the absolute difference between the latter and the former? 3493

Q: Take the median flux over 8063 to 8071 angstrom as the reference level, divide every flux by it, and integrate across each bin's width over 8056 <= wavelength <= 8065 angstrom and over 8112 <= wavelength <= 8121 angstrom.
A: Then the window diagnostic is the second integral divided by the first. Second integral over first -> 0.97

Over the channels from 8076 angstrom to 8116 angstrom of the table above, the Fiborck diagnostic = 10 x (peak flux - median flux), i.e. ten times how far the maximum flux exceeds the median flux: 26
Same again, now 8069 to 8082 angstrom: 6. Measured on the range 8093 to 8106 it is 1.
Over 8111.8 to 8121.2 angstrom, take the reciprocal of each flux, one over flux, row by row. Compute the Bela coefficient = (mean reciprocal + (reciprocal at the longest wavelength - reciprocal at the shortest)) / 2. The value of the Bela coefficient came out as 0.0140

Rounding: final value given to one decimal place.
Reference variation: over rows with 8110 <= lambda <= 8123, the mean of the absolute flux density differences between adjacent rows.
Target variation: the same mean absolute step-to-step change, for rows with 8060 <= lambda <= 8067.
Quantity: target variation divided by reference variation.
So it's 1.8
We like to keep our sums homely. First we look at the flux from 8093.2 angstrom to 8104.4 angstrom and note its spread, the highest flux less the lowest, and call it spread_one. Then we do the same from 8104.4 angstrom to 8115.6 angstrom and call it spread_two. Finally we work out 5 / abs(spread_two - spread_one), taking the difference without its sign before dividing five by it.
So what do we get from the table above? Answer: 21.7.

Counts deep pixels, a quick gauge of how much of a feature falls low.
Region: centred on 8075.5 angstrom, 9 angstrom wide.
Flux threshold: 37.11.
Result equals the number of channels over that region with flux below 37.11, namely 4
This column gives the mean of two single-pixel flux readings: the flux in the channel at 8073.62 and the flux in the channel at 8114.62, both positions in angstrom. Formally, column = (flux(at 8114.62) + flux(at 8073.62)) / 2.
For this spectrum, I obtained 37.2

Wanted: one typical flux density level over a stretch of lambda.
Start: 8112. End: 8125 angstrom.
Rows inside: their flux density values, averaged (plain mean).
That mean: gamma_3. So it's 36.8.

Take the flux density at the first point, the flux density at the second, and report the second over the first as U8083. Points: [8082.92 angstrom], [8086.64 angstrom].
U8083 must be 1.071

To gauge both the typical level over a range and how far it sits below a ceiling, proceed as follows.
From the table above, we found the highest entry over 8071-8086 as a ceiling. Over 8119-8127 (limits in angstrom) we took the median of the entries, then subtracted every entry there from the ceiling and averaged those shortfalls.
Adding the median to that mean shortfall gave 38.0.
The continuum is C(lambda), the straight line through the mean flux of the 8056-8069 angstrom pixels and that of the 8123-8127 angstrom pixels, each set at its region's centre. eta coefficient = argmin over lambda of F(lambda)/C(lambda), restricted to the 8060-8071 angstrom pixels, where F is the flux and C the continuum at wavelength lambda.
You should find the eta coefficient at 8068.04 angstrom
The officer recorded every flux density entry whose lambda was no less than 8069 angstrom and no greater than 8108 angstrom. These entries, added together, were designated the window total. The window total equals 783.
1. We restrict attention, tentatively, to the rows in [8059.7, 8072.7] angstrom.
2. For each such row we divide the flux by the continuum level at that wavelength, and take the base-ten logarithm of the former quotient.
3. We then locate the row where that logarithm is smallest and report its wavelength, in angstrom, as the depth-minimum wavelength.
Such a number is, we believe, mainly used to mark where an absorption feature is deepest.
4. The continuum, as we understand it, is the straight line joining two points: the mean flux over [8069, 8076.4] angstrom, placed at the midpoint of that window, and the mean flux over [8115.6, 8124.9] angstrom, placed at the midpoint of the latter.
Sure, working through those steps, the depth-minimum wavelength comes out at 8068.04 angstrom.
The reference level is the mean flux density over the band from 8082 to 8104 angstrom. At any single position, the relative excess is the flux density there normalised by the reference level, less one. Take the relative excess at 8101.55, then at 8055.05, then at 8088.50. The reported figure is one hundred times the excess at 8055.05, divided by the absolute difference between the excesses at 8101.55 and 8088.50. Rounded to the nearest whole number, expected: -13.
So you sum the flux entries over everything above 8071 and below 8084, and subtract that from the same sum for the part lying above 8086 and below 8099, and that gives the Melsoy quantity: 8.9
